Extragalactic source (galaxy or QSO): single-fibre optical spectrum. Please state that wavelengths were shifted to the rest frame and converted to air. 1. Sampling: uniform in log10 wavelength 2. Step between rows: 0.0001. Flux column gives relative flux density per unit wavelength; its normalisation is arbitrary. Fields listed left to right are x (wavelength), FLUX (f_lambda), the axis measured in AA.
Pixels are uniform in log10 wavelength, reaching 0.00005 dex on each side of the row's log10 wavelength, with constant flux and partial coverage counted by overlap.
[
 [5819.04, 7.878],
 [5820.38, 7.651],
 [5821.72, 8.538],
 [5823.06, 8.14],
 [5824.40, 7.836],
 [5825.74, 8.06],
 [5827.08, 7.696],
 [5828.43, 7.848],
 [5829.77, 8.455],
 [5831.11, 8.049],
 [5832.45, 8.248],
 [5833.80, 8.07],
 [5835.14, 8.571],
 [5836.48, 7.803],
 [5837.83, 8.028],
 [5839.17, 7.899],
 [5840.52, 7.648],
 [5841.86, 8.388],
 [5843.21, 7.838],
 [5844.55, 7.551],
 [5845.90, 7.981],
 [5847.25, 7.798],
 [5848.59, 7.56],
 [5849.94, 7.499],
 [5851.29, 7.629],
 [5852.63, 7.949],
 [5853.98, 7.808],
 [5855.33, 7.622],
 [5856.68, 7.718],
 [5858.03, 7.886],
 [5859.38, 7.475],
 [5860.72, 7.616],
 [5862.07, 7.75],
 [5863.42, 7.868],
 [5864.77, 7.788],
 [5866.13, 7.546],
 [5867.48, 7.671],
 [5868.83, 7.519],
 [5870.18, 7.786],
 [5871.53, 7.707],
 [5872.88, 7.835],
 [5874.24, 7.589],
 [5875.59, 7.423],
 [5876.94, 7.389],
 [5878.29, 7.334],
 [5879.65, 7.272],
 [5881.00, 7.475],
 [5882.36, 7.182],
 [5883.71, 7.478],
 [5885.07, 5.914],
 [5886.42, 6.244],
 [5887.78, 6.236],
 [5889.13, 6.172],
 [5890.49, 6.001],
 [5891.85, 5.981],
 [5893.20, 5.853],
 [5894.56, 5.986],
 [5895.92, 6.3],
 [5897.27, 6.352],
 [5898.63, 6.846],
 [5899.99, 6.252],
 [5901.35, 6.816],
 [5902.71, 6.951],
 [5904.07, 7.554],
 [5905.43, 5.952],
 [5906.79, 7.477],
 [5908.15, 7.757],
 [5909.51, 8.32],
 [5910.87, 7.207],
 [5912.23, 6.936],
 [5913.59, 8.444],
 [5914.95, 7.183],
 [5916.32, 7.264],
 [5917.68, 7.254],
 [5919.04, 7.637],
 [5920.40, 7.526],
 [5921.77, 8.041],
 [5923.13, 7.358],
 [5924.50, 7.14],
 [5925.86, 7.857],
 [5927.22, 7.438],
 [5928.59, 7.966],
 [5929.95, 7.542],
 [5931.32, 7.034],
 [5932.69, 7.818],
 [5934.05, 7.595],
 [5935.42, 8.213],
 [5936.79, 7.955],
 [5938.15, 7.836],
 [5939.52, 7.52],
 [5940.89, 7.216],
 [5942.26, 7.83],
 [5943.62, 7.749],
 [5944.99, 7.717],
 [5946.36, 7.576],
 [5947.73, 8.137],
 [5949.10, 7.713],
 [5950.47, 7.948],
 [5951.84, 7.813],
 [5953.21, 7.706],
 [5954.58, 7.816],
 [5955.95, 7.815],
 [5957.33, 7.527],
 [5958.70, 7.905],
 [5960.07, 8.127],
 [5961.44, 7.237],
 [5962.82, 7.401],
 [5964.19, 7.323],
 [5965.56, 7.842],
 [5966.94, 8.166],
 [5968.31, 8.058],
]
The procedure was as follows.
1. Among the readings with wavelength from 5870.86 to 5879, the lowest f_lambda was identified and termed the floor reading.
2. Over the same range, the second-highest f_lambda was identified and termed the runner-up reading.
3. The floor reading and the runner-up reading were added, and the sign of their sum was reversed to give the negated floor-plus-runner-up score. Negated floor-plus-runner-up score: -15.0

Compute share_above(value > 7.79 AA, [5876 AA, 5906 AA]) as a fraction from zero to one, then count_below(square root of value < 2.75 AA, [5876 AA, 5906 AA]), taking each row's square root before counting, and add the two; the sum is 22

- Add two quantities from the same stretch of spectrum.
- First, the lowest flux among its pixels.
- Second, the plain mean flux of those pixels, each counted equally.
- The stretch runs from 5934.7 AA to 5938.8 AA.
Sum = 15.8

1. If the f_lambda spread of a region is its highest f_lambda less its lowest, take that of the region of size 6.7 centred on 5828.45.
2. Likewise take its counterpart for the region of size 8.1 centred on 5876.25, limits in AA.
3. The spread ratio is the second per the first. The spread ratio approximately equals 0.7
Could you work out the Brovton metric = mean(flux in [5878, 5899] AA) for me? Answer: 6.5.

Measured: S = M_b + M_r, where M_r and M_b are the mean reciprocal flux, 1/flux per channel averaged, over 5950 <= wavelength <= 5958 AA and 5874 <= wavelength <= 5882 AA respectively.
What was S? 0.264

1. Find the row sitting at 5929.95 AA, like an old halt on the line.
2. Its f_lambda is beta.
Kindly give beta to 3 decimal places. 7.542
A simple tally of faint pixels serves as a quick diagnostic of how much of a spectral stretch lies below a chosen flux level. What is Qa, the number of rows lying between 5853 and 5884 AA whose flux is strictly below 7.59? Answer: 11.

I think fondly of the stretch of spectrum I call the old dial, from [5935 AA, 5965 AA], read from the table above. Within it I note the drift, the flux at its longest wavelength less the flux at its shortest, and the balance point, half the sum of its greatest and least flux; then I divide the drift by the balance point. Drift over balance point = -0.12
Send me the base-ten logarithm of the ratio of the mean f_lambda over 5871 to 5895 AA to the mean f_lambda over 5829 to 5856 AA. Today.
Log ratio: -0.06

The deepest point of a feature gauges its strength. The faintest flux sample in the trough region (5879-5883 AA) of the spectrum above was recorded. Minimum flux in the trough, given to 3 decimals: 7.182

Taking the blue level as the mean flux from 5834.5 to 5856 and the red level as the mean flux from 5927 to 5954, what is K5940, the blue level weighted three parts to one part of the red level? 7.8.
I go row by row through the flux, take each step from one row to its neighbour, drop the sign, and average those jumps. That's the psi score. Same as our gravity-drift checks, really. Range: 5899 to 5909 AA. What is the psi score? 0.78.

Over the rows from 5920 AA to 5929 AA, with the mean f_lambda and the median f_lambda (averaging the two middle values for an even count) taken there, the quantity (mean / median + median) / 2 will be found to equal 4.27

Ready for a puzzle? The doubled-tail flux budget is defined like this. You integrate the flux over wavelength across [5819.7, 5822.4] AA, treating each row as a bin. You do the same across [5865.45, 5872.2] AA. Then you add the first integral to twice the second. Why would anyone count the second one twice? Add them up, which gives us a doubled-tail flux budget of 125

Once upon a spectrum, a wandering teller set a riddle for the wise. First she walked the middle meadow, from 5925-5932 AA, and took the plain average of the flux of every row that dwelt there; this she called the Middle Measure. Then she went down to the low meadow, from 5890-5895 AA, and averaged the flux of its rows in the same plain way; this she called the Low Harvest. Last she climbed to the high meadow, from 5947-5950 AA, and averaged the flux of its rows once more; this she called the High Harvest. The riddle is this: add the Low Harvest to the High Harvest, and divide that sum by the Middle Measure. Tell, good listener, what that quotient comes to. 1.83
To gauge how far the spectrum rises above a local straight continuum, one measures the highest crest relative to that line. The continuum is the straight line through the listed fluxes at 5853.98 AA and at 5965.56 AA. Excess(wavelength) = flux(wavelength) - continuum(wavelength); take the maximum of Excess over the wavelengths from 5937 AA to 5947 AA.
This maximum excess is 0.00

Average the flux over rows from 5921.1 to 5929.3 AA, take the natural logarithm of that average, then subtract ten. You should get -7.97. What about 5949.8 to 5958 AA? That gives -7.95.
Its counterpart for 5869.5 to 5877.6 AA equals -7.97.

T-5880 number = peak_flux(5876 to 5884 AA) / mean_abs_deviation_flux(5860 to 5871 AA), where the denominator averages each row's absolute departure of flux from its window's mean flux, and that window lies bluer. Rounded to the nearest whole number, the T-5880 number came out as 71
